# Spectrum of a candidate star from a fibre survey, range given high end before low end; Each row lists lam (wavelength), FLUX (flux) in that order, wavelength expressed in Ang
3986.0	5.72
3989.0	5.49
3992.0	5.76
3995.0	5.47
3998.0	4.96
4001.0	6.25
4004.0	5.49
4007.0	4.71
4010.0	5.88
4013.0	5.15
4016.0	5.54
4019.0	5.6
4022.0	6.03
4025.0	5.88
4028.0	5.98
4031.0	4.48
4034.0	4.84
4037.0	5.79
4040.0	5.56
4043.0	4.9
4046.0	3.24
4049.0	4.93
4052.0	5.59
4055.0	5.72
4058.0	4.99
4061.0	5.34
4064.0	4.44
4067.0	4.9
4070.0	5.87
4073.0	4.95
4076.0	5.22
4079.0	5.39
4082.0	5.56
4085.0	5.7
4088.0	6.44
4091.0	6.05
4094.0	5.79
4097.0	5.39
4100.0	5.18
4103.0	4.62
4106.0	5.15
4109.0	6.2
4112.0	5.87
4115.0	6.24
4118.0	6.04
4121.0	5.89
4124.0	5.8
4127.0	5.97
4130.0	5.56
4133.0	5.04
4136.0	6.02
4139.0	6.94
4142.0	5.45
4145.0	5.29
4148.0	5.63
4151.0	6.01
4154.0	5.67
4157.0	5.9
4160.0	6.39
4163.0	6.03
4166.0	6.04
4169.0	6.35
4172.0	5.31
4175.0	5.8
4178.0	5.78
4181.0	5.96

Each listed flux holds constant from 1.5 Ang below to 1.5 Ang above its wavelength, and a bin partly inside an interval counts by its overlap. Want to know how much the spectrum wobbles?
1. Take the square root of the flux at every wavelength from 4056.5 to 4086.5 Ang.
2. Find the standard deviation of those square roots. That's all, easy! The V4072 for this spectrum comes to 0.09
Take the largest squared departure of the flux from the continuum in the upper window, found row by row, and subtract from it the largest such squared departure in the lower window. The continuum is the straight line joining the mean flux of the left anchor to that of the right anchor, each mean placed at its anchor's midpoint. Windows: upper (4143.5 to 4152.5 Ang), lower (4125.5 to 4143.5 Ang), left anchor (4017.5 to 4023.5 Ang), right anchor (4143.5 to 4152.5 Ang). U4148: -1.5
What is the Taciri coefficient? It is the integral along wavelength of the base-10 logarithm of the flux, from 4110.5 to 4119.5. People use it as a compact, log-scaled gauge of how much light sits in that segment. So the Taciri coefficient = 7.0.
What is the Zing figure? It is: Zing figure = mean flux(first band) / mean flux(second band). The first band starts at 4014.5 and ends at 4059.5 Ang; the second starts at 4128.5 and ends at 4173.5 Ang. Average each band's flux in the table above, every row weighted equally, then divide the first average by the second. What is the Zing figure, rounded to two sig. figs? 0.90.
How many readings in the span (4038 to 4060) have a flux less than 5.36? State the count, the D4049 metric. 4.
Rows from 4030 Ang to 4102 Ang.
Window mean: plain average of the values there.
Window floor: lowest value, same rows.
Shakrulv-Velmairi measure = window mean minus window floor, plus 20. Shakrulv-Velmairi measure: 22.0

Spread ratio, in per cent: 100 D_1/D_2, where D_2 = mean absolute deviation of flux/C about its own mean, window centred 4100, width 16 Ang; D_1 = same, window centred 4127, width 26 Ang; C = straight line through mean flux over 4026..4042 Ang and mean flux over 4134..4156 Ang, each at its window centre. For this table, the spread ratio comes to 105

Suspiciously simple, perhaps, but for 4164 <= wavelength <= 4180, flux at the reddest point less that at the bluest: -0.3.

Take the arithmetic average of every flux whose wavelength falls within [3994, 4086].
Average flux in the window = 5.3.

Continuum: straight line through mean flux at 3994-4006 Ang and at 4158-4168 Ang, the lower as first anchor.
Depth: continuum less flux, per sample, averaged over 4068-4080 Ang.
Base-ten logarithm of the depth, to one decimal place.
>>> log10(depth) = -0.3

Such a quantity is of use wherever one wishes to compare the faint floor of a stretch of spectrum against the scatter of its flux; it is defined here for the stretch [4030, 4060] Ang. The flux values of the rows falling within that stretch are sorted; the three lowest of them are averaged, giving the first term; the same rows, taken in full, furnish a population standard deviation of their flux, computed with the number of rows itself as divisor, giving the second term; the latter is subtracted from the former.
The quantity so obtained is 3.5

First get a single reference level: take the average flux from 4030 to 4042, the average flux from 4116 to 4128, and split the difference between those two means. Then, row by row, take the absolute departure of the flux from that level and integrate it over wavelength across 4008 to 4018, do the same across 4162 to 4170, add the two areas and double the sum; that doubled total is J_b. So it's 15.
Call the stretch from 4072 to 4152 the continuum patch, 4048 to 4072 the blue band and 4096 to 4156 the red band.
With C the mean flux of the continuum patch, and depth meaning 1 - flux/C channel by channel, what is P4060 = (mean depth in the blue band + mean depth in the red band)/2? 0.039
